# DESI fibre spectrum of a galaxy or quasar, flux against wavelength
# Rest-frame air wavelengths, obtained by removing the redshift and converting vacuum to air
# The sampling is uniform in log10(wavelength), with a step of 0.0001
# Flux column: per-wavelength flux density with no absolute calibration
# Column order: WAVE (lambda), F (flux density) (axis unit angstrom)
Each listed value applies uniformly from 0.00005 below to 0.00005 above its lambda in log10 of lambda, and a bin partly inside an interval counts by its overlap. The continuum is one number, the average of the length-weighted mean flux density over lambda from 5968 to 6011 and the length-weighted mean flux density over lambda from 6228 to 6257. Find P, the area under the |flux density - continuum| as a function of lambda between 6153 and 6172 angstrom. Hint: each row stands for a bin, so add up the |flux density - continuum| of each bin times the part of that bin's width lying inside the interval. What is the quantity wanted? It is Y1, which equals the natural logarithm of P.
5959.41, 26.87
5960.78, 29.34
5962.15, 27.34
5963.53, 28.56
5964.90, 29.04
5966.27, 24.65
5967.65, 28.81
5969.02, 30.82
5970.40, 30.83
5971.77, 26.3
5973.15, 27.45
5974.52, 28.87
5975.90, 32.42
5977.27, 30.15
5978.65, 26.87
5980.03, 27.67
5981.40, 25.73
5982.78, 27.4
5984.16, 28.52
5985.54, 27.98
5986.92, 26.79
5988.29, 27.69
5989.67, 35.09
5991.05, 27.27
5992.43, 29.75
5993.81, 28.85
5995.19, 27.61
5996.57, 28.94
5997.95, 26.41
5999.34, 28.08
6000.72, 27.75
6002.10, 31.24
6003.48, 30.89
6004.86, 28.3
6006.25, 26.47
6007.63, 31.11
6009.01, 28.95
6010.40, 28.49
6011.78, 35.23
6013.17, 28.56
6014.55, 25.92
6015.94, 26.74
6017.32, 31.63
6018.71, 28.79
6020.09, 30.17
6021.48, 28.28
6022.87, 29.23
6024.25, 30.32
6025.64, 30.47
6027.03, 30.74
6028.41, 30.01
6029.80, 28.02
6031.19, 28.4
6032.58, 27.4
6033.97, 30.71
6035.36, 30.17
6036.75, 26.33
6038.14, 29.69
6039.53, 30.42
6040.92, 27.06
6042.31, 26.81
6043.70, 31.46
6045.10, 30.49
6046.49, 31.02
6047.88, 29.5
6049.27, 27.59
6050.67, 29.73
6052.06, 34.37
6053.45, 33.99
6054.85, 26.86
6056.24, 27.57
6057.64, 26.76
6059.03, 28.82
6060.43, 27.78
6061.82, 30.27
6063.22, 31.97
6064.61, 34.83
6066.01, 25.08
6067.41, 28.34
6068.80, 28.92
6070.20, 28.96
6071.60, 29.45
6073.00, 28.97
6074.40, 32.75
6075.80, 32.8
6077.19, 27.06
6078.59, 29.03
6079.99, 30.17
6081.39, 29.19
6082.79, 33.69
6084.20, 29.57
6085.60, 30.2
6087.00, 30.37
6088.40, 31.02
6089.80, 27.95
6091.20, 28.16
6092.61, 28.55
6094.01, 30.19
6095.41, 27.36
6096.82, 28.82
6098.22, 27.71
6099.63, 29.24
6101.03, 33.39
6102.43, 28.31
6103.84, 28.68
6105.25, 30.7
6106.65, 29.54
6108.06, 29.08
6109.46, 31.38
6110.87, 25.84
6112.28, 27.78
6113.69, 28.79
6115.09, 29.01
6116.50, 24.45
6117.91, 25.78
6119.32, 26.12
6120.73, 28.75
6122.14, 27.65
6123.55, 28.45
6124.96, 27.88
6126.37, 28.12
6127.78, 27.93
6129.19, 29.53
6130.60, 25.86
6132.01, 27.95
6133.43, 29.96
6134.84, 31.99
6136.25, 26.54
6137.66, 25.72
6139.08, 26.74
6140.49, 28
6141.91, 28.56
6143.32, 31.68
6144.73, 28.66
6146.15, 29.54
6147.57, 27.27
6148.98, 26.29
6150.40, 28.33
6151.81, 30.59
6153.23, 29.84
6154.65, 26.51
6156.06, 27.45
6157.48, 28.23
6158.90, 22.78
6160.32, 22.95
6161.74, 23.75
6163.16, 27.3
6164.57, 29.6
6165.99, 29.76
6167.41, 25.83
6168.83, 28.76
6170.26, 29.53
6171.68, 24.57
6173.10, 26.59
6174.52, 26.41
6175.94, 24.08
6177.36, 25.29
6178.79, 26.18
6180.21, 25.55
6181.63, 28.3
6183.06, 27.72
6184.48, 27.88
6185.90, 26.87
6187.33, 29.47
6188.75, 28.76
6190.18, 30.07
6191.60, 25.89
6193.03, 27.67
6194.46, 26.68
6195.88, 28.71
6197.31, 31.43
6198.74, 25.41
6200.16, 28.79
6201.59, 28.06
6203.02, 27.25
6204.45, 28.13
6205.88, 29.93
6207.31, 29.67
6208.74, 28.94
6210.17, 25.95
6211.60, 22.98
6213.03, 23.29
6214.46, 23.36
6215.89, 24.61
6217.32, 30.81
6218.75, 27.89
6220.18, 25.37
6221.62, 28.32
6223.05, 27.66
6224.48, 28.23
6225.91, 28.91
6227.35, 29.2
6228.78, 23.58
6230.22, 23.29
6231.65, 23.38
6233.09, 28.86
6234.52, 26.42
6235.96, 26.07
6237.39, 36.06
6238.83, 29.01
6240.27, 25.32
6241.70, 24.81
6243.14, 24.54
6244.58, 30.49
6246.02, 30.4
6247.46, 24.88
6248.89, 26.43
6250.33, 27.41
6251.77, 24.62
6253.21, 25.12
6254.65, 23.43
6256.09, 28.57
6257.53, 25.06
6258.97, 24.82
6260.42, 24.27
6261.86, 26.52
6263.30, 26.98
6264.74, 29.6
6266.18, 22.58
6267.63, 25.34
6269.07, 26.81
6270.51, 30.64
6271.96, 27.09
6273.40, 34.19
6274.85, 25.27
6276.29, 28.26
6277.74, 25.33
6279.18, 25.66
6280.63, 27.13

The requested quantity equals 3.70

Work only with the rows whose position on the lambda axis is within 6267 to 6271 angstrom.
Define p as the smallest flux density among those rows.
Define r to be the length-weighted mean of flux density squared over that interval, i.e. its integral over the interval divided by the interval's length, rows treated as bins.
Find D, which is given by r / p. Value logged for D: 30.0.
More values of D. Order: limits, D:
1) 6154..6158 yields 28.3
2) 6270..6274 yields 34.7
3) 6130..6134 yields 30.2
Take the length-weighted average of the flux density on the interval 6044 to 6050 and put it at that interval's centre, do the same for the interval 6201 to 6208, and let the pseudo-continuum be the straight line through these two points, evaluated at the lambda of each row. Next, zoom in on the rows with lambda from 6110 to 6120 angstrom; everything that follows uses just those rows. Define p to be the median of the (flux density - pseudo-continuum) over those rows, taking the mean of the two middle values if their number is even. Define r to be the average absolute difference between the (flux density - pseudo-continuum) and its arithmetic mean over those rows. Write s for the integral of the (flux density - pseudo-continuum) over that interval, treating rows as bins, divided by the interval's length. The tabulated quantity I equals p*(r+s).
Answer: 2.7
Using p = -3.09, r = 1.45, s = -2.3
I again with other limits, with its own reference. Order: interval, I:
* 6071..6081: -0.2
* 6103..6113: -0.2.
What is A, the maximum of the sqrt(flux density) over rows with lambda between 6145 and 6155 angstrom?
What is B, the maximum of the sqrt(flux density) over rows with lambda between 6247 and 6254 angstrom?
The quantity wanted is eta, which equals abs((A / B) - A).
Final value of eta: 4.47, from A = 5.53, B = 5.24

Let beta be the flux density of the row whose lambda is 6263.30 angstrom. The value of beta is 26.98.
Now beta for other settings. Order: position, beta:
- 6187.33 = 29.47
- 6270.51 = 30.64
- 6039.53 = 30.42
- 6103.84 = 28.68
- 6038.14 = 29.69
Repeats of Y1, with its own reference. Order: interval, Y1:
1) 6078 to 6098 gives 3.64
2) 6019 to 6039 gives 3.60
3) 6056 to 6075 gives 3.73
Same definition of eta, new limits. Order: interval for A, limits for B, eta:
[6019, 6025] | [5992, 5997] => 4.50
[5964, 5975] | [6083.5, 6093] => 4.56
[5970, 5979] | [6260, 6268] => 4.65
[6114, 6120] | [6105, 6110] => 4.42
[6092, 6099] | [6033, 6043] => 4.50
